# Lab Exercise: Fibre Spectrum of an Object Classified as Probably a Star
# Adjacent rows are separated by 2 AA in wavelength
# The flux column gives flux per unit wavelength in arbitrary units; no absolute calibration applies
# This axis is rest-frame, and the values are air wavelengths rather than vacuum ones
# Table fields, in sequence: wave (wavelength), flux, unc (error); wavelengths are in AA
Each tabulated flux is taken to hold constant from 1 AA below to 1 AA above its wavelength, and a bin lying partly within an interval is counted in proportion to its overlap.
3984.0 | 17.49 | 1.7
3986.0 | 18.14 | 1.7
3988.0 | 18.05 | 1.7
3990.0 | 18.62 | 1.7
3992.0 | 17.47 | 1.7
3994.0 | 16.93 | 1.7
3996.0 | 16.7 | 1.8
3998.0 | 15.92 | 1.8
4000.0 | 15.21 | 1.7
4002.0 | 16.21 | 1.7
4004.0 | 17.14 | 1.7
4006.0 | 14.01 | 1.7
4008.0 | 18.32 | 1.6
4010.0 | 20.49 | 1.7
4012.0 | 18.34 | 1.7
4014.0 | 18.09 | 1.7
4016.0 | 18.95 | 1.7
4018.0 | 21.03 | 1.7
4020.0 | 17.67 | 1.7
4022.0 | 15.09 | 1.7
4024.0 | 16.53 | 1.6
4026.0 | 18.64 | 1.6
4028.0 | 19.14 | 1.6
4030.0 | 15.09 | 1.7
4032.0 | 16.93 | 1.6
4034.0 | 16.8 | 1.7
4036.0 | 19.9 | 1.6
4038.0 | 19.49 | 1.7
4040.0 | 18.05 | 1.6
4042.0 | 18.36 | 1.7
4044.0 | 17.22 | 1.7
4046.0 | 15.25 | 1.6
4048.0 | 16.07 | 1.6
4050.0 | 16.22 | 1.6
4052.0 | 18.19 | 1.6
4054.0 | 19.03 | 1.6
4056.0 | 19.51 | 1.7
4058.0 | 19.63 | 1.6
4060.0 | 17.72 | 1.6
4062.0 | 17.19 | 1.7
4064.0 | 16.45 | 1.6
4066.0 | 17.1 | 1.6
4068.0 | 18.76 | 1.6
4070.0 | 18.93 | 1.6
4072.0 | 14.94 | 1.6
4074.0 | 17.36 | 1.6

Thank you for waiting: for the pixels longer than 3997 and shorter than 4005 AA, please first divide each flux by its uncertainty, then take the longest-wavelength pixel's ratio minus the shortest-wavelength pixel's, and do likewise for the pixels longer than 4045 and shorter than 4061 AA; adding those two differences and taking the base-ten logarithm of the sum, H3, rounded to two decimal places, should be 0.44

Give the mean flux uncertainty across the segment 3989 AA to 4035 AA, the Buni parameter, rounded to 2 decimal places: 1.69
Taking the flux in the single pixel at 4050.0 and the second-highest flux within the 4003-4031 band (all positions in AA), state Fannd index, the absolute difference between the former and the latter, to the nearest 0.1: 4.3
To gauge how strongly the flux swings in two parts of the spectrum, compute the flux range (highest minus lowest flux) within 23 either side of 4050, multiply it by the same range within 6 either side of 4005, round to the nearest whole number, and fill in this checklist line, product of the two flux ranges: 32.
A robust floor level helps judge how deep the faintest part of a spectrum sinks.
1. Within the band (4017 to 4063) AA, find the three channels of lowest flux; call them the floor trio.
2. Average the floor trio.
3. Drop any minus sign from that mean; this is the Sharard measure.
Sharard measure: 15.1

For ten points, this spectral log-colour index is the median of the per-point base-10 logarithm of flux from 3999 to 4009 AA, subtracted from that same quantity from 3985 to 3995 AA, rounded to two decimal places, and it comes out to 0.05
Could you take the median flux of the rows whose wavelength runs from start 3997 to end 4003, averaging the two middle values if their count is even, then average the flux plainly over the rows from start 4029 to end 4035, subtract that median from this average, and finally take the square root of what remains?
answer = 0.59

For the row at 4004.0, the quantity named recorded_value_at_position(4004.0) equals 17.14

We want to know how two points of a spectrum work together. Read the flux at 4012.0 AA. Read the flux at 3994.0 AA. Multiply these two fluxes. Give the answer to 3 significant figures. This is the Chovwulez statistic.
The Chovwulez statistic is 310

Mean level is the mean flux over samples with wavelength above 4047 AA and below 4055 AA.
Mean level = 17.4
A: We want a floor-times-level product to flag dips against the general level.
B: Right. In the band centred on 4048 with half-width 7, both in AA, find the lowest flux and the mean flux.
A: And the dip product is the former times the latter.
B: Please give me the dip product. 262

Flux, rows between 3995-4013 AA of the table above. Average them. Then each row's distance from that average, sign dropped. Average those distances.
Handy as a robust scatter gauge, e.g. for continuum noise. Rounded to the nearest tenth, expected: 1.5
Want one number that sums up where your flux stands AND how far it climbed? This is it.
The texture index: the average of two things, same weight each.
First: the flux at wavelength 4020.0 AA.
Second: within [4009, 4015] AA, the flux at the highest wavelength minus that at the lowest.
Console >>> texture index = 7.6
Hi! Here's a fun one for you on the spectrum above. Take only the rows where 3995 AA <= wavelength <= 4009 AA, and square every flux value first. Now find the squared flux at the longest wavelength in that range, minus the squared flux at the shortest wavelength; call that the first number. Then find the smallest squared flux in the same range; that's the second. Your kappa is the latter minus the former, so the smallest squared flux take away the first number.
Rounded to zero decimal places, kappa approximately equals 140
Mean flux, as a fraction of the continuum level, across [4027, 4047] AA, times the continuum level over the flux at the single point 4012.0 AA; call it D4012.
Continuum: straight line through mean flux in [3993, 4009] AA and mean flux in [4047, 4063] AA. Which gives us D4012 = 0.92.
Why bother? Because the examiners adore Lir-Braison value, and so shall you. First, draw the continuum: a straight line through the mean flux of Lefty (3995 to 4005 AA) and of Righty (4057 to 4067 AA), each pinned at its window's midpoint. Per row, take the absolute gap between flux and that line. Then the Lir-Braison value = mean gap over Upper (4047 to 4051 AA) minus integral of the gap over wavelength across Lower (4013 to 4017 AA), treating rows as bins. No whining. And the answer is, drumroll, -6.6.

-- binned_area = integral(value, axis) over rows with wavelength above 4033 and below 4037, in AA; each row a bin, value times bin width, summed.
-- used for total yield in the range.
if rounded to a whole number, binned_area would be 73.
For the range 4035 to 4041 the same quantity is 115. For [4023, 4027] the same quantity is 70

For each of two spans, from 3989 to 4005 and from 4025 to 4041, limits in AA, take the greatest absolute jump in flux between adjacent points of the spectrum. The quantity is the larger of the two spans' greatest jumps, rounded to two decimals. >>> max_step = 4.05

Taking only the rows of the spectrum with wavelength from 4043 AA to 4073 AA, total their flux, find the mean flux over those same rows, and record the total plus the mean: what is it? 280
